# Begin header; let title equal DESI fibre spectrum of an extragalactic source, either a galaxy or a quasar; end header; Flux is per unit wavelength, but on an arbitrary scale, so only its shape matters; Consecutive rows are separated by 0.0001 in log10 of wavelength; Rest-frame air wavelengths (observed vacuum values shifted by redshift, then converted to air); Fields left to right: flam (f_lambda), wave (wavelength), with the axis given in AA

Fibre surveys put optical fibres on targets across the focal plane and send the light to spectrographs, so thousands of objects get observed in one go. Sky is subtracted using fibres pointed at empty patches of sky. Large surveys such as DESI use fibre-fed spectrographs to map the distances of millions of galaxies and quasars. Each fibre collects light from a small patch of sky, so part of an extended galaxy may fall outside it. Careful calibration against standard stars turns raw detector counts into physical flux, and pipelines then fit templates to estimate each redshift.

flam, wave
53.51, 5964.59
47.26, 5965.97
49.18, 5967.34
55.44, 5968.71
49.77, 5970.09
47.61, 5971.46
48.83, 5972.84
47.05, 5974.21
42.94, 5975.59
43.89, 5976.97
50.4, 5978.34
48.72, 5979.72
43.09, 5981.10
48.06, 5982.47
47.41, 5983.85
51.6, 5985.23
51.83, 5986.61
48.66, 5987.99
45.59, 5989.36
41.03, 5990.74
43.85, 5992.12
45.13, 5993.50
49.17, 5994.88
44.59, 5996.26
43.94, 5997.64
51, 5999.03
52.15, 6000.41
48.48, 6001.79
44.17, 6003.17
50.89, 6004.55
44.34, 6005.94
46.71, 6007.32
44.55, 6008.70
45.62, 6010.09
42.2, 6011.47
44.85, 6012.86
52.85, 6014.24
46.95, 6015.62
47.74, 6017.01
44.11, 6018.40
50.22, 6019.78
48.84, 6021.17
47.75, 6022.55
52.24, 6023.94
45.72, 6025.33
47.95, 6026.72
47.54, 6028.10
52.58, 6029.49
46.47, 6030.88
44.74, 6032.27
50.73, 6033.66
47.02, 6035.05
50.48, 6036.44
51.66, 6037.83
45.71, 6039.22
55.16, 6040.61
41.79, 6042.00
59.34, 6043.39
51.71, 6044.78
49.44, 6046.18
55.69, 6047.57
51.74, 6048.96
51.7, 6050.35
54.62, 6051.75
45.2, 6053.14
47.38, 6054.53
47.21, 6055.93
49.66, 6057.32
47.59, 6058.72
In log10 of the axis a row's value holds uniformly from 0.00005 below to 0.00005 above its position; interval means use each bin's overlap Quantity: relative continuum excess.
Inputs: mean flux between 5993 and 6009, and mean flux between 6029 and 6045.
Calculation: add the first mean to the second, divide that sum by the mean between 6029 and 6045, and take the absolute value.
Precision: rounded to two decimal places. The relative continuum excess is 1.95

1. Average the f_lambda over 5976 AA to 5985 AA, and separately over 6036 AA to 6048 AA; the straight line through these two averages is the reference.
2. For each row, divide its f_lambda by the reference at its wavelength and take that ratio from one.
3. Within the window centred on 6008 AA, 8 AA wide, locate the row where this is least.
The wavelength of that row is 6004.55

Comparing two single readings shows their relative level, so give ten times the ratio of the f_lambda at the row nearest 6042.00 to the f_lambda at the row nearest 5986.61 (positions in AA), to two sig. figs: 8.1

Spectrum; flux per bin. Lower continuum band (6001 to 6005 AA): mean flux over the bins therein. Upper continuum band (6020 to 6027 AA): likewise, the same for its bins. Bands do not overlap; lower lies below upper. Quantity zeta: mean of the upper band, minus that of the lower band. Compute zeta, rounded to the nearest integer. 1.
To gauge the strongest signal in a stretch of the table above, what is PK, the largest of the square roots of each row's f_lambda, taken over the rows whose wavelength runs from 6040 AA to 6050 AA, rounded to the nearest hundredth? 7.70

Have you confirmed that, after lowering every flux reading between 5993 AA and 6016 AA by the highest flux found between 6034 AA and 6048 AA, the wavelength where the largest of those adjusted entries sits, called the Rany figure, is 6014.24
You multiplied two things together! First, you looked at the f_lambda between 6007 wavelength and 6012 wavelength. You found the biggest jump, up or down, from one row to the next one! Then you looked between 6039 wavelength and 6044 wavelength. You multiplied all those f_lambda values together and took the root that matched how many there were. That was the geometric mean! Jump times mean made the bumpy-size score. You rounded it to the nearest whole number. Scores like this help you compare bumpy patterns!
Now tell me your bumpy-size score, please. 171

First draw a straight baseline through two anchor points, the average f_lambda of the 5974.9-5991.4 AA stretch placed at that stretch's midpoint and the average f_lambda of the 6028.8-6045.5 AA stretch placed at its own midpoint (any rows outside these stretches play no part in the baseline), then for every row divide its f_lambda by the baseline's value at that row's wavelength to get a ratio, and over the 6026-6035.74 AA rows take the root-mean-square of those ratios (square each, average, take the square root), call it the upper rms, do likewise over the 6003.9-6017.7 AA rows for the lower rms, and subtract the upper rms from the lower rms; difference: -0.009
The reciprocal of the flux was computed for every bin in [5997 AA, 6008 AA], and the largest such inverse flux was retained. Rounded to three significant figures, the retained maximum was 0.0228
